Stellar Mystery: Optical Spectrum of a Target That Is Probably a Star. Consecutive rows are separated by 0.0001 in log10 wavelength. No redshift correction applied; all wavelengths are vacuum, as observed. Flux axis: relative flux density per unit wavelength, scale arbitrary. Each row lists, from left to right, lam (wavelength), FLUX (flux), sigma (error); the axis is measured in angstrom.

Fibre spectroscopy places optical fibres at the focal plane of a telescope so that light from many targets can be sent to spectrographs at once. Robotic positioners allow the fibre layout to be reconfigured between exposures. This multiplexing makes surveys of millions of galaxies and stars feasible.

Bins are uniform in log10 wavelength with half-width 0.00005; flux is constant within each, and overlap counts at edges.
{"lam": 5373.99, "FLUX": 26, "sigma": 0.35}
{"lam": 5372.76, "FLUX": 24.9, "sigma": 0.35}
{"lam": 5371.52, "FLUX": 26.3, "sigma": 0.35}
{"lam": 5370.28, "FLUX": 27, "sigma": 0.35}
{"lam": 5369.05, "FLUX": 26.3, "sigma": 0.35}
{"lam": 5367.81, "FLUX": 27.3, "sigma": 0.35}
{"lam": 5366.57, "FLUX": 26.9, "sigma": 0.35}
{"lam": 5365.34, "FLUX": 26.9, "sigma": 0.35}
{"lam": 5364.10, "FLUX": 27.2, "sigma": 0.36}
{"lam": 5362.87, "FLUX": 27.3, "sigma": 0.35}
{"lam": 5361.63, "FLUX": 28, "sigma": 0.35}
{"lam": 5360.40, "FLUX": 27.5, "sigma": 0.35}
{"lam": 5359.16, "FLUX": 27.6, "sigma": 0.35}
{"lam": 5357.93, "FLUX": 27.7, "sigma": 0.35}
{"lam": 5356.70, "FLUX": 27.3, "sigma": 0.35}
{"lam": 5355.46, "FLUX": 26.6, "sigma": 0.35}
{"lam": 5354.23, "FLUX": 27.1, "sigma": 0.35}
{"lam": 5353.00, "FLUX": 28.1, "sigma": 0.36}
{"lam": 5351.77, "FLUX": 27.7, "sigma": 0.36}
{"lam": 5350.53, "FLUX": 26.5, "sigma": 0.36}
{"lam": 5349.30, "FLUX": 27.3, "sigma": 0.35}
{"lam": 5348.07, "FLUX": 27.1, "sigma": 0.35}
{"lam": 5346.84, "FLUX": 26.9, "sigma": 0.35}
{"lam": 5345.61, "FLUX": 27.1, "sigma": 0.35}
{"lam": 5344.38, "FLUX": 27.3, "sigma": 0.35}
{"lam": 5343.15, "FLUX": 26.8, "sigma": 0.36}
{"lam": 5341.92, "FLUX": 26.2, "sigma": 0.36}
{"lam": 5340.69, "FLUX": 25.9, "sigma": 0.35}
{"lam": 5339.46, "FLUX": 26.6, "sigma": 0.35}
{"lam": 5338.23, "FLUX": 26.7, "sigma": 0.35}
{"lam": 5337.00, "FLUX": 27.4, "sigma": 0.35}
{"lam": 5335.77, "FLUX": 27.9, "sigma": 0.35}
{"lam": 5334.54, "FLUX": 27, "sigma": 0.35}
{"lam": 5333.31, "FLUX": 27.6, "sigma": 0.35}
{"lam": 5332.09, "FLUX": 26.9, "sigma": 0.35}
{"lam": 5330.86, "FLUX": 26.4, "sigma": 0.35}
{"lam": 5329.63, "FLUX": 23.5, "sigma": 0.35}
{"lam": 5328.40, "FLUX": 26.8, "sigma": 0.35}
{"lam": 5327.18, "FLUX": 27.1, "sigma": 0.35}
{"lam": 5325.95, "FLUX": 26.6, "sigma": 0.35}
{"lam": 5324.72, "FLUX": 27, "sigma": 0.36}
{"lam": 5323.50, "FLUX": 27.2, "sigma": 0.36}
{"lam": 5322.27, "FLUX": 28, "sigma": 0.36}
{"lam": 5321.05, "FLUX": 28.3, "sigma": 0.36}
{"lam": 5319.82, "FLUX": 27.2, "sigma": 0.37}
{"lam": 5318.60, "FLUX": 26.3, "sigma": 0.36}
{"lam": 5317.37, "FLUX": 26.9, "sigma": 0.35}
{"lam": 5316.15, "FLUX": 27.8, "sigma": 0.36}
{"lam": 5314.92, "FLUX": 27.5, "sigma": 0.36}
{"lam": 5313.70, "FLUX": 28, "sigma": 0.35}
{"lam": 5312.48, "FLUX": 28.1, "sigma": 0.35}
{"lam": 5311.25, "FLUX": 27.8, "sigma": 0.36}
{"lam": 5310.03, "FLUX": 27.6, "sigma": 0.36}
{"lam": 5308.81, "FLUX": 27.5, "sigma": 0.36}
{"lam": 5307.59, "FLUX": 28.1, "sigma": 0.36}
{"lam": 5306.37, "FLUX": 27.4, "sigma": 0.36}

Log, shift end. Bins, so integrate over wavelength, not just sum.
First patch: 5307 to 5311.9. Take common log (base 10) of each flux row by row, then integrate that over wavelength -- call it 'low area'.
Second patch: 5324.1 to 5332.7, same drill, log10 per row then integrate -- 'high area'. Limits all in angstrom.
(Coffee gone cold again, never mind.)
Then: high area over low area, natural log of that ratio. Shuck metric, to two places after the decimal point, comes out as 0.55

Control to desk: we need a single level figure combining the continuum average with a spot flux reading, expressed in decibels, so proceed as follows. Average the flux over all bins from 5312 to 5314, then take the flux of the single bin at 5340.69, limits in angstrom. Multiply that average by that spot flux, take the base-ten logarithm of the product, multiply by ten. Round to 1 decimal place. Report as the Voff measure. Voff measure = 28.6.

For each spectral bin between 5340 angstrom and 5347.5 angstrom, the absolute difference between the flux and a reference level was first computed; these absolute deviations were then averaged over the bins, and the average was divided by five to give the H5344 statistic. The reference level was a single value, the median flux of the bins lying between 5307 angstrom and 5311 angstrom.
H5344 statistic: 0.180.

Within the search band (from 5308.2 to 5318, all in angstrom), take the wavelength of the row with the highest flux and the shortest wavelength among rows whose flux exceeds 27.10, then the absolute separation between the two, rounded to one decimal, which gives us 3.7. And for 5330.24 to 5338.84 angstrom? 2.5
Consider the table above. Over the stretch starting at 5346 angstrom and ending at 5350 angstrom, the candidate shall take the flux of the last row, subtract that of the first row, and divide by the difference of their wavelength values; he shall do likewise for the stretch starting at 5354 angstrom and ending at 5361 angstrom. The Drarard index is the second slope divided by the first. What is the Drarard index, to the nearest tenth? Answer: 0.4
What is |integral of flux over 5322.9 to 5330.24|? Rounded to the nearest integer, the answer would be 194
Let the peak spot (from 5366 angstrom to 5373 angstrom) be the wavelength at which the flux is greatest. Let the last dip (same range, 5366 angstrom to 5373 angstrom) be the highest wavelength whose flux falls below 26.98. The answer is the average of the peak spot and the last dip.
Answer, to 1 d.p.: 5370.3 angstrom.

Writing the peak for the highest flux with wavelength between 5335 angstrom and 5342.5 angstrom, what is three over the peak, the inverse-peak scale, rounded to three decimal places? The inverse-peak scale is 0.108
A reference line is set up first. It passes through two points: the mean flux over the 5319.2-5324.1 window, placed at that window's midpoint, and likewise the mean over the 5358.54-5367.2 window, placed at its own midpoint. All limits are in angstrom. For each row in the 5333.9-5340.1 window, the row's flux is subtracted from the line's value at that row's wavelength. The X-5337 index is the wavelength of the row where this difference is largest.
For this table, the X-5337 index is 5339.46 angstrom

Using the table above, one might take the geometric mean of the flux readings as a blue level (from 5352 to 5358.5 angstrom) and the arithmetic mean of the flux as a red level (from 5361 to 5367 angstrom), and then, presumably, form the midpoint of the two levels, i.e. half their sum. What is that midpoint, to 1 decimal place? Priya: 27.3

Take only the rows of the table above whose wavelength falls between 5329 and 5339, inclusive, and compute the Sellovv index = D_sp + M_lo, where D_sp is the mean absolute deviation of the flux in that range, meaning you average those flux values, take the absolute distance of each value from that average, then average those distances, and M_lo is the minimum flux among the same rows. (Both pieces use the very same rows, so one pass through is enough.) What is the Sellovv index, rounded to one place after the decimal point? 24.4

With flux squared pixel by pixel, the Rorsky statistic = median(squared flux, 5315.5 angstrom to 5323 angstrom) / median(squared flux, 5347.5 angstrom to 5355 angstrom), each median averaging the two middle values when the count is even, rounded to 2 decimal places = 1.02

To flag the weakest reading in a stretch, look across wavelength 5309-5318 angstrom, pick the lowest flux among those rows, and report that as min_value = 26.9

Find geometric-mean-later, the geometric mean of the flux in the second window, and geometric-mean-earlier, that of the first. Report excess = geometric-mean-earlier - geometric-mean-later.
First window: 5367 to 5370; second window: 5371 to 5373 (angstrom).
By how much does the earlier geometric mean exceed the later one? 1.2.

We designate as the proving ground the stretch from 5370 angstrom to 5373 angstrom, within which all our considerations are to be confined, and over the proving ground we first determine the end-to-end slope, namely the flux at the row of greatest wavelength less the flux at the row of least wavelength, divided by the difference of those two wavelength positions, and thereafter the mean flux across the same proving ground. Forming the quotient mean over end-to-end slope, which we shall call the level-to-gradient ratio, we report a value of -31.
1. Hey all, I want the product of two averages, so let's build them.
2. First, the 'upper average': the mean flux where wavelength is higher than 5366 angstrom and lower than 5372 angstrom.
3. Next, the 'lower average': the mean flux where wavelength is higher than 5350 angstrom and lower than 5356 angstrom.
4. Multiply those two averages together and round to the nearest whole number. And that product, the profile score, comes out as 728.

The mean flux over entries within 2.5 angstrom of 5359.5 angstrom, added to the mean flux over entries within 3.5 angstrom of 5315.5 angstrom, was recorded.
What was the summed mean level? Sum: 55.1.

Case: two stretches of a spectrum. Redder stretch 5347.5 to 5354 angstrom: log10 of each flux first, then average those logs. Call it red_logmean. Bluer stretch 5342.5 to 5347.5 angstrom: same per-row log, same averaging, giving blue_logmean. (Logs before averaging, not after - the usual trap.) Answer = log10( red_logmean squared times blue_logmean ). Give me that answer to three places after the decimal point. 0.471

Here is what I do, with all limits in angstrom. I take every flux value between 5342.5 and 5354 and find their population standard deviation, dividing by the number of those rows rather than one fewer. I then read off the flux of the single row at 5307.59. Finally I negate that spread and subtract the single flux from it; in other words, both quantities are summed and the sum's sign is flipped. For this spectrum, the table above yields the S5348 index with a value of -28.6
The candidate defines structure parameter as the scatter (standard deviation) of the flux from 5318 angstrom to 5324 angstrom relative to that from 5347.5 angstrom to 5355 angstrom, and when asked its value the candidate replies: 1.4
